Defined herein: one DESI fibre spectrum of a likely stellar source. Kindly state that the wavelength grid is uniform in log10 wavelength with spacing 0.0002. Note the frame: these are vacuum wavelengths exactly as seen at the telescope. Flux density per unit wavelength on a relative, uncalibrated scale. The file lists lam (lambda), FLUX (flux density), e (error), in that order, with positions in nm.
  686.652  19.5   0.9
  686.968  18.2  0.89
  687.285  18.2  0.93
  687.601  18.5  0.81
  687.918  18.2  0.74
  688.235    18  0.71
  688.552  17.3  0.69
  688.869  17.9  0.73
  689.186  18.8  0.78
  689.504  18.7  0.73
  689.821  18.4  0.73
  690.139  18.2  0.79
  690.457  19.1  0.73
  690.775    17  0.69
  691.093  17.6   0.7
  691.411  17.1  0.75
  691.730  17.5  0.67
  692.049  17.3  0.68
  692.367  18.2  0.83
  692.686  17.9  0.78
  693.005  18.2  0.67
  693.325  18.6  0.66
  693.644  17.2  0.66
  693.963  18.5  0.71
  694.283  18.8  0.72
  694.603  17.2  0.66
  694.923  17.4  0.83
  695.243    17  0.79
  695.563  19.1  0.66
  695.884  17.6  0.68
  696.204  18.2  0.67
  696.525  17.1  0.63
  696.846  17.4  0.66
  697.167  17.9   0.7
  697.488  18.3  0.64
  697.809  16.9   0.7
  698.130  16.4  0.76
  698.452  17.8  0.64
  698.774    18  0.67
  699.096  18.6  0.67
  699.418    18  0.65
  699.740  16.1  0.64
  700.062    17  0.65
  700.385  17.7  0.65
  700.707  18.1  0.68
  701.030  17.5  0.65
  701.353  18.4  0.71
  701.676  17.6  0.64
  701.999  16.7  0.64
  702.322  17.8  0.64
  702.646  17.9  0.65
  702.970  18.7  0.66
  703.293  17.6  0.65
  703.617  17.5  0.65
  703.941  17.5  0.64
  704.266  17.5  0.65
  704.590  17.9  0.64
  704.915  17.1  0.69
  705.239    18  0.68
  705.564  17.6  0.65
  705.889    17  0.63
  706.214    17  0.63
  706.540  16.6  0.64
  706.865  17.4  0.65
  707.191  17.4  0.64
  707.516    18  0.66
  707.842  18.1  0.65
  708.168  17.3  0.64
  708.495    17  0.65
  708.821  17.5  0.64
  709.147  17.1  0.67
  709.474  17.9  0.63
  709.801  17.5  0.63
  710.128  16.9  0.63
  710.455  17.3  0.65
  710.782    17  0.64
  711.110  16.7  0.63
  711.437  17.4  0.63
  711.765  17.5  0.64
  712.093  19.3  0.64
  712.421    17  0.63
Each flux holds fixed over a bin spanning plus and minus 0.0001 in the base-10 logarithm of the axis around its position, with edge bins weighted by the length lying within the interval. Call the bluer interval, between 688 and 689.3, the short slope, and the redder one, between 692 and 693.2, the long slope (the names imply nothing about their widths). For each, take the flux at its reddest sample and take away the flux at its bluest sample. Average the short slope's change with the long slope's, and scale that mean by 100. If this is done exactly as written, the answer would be 85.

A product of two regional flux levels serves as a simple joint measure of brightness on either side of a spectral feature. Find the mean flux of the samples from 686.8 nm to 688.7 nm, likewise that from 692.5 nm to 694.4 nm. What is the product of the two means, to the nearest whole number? 329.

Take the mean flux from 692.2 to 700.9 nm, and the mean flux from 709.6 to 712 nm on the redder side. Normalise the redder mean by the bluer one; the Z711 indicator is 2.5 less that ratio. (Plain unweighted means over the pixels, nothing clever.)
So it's 1.53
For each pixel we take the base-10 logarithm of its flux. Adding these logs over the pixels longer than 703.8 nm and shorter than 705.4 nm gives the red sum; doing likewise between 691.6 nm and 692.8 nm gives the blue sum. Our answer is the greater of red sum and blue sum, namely 6.2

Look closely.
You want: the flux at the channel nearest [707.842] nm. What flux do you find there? 18.1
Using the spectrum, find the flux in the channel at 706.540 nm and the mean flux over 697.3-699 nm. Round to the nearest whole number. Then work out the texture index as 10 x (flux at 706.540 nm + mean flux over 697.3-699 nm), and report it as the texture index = 341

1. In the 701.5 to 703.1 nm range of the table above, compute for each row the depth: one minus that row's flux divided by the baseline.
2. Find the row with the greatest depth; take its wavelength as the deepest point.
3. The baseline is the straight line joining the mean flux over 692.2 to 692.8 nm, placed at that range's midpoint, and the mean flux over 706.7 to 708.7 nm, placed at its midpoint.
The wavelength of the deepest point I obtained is 701.999 nm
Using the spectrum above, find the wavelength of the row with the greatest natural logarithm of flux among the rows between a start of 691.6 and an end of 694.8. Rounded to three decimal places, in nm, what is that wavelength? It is 694.283 nm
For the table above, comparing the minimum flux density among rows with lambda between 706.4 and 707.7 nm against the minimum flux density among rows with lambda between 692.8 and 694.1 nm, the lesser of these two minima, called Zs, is 16.60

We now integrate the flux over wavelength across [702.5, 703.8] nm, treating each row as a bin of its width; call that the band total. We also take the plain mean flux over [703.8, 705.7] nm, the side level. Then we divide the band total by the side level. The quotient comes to 1.3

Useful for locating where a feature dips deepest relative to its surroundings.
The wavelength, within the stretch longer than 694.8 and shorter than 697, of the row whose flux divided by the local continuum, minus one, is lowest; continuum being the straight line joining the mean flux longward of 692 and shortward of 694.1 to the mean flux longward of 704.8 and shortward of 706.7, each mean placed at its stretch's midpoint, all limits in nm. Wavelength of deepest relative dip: 695.243 nm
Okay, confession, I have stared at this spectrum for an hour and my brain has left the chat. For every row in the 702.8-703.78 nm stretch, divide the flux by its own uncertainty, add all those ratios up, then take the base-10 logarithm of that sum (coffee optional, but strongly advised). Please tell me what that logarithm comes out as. 1.92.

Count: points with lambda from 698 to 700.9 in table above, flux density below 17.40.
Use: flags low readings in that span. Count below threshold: 3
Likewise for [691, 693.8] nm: 3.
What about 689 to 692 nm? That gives 2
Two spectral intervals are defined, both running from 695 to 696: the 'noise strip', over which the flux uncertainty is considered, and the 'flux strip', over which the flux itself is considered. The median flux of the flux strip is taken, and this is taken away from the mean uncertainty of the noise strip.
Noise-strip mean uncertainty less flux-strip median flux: -16.9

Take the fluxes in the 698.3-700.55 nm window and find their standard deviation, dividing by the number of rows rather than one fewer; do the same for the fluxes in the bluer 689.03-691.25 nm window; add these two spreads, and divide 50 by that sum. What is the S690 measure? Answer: 35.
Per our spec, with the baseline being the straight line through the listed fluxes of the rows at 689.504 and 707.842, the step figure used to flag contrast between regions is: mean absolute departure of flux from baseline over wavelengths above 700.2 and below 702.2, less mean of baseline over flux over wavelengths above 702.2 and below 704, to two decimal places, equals -0.34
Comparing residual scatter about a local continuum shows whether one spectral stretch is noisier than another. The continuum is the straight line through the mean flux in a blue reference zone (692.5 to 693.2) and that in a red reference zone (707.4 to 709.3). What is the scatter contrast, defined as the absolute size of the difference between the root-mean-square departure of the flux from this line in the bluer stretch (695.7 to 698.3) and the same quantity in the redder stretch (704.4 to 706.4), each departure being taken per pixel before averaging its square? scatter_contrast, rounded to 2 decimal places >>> 0.30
